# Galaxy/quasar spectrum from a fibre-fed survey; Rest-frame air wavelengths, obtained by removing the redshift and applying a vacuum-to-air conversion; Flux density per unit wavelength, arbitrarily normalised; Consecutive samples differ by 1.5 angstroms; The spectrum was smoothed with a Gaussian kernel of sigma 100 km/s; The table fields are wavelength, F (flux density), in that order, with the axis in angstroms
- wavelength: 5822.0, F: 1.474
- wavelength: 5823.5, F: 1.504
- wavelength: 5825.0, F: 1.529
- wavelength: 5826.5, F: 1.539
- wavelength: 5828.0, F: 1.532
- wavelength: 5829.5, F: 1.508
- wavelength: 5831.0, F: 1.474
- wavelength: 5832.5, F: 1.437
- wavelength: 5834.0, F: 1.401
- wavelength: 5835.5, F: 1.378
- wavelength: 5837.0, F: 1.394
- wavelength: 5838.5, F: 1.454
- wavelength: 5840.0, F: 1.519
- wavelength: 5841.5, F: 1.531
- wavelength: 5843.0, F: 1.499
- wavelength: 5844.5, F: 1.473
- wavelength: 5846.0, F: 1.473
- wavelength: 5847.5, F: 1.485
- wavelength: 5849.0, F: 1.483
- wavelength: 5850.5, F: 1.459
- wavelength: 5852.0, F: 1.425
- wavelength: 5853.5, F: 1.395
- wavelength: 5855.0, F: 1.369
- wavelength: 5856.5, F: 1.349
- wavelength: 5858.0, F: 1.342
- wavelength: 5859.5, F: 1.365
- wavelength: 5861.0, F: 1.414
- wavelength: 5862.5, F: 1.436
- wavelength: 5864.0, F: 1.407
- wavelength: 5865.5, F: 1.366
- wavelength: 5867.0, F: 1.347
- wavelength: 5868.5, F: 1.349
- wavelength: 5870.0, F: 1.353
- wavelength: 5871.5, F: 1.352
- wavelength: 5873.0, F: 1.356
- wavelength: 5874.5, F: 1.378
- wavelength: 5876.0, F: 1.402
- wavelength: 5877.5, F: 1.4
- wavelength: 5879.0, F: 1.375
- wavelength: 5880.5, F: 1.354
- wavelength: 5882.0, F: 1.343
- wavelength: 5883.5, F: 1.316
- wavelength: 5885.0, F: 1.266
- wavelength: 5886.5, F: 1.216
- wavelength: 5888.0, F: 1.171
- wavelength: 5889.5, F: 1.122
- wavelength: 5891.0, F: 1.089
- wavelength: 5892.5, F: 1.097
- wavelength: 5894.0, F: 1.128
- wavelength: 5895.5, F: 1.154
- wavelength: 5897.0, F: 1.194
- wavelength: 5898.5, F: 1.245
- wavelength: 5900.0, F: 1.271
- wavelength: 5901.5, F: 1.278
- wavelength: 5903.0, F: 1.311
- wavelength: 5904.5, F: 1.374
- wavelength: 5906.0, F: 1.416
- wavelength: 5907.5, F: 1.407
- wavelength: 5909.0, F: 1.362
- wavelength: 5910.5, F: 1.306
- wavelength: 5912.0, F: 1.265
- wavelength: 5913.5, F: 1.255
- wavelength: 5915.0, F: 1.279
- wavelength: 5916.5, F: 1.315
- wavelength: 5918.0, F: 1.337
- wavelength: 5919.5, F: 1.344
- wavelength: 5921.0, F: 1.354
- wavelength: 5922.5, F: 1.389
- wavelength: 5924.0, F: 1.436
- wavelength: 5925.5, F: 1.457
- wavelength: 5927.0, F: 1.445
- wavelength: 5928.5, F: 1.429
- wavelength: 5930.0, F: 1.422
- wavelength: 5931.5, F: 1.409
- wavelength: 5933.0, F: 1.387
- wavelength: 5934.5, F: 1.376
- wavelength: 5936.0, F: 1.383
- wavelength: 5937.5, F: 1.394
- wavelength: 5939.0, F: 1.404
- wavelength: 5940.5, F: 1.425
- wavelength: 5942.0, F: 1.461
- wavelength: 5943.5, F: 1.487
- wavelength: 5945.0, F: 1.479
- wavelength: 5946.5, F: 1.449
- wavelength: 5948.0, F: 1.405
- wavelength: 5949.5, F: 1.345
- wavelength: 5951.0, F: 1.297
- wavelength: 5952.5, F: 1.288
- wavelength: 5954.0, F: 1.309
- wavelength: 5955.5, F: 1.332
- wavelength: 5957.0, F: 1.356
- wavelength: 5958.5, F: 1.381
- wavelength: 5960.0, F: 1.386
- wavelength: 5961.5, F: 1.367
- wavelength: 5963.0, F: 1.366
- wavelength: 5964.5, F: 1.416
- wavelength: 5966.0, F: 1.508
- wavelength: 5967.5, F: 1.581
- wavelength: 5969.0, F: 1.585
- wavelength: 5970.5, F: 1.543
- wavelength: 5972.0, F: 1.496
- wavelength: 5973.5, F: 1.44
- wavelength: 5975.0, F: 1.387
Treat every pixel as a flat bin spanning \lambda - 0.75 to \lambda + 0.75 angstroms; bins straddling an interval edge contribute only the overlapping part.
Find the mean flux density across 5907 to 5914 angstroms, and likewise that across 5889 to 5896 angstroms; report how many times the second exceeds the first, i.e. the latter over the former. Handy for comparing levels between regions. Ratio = 0.85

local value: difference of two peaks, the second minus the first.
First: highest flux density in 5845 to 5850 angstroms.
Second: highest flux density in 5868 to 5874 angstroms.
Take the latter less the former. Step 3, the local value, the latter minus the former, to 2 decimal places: -0.13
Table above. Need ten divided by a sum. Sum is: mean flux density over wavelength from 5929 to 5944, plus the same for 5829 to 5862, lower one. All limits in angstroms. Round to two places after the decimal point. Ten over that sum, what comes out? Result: 3.51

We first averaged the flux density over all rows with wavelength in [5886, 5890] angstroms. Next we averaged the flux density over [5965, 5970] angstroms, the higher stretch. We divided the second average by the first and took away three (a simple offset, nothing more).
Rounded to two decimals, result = -1.67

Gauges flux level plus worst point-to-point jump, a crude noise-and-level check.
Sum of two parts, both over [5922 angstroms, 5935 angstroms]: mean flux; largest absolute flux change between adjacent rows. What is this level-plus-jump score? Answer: 1.46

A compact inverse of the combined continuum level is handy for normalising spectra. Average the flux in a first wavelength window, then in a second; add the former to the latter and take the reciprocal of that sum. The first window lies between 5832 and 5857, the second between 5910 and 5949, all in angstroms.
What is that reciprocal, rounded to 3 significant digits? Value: 0.353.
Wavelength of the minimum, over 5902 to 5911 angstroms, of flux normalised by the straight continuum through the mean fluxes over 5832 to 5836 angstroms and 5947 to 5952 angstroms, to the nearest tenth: 5910.5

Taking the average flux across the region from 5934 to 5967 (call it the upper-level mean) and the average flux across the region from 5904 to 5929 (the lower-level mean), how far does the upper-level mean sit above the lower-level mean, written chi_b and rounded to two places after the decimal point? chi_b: 0.03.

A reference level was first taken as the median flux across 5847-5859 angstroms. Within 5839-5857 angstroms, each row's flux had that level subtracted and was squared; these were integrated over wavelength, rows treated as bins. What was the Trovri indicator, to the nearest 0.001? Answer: 0.092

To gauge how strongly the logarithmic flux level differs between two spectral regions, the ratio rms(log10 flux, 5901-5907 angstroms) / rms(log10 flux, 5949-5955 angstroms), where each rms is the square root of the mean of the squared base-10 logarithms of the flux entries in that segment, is 1.10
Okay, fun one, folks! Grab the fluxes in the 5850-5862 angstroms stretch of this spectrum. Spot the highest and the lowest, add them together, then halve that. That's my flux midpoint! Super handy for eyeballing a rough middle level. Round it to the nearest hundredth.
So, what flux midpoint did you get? 1.40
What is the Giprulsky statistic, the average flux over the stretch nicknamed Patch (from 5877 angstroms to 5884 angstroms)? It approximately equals 1.36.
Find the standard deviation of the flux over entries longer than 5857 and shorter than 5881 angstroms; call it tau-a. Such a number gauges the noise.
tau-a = 0.028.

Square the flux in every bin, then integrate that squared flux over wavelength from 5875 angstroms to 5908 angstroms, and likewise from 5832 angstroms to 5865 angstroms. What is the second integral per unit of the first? 1.26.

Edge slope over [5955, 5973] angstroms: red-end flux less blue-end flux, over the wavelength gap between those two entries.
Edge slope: 0.010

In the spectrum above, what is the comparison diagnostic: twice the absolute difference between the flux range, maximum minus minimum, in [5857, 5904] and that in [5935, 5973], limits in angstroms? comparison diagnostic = 0.10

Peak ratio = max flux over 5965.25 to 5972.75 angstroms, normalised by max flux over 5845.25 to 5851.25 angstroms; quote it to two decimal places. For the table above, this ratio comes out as 1.07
